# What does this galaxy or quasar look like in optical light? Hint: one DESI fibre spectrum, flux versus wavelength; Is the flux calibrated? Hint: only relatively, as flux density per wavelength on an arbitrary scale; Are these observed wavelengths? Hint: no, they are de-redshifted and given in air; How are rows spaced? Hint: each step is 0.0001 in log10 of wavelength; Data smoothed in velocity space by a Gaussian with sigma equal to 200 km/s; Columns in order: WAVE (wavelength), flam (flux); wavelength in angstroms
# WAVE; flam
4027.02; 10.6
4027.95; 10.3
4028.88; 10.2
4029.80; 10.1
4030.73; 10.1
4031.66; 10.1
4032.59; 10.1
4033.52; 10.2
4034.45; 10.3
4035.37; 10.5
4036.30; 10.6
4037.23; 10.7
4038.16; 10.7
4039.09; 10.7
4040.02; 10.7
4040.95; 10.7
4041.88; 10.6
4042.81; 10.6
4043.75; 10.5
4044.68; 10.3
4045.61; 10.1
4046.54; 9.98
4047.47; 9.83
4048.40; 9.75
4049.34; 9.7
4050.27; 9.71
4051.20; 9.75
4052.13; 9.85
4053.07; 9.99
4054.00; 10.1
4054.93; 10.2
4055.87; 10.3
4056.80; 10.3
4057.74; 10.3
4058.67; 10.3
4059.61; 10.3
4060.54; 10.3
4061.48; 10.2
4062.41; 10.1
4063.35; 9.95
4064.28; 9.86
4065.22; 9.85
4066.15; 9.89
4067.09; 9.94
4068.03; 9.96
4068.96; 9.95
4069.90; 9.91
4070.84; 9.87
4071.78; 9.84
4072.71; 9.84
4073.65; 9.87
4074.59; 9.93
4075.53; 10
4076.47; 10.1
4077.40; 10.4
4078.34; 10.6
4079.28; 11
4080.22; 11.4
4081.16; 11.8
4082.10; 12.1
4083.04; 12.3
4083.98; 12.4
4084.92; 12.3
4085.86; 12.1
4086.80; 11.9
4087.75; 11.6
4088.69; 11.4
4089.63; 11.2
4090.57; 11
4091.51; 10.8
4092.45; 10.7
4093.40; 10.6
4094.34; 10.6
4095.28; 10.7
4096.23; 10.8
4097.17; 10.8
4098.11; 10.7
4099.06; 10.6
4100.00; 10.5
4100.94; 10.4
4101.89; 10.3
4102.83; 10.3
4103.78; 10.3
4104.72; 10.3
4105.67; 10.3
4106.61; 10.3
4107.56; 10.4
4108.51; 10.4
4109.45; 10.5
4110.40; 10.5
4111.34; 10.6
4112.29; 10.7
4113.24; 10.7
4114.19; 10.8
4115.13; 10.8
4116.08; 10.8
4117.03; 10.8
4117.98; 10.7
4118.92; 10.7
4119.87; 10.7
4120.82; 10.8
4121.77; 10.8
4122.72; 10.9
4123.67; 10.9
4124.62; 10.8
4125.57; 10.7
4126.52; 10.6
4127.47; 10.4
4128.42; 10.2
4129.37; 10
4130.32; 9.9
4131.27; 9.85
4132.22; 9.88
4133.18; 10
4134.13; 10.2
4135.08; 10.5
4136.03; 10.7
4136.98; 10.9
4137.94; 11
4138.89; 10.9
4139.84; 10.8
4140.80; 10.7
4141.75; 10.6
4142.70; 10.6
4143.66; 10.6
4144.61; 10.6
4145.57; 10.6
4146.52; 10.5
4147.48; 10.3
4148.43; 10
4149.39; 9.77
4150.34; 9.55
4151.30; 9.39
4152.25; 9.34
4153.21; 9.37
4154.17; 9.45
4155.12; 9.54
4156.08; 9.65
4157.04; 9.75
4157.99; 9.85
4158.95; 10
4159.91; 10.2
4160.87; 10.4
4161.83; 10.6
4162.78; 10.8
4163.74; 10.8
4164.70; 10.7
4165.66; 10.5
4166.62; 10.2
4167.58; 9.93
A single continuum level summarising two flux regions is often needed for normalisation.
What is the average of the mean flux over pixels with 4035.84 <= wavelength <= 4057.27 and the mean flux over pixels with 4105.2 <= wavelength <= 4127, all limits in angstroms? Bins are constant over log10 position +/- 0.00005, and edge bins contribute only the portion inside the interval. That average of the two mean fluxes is 10.5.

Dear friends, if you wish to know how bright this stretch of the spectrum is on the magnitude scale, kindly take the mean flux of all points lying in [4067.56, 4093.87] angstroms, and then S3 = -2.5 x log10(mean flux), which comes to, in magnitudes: -2.59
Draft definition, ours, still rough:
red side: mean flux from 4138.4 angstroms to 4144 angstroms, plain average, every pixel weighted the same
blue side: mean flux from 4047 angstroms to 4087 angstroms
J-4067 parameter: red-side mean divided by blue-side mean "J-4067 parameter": 1.03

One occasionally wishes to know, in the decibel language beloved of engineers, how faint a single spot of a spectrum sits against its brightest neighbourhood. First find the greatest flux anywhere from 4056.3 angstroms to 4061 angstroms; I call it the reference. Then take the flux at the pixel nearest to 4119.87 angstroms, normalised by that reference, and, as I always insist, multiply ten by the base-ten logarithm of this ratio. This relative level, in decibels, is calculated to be 0.17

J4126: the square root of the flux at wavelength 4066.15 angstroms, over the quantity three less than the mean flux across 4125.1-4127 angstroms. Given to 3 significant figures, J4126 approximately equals 0.411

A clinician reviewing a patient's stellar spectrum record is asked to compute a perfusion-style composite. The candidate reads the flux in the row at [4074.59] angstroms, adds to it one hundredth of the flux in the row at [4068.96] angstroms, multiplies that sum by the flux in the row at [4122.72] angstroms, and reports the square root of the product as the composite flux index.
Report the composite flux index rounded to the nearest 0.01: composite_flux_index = 10.46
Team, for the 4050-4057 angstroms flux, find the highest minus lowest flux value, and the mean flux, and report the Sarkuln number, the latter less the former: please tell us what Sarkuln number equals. 9.4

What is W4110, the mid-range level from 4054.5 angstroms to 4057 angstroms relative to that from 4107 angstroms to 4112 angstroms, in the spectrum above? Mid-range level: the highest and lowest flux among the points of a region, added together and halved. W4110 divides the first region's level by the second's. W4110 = 0.98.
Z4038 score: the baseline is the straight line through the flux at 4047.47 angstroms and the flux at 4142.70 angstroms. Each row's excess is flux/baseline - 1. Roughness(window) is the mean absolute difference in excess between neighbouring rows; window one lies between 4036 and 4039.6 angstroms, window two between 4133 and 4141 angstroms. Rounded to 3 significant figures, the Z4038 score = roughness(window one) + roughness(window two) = 0.0189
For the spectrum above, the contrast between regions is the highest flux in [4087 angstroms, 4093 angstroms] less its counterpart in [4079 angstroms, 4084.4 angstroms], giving -0.80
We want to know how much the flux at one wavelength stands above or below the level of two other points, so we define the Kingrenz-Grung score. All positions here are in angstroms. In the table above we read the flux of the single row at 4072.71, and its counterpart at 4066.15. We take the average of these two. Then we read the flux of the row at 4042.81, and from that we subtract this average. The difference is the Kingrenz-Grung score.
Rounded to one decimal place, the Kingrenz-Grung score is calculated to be 0.7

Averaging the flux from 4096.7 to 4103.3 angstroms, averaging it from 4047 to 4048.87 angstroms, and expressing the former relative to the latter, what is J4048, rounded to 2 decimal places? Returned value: 1.07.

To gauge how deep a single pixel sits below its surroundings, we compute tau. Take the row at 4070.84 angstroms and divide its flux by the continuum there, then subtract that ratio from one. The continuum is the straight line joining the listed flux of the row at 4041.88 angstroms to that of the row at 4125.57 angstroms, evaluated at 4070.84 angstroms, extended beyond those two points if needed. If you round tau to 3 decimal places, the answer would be 0.072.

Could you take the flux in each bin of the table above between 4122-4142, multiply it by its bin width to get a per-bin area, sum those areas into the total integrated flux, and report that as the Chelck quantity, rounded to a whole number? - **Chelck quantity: 210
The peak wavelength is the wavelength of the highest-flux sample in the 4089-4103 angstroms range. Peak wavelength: 4089.63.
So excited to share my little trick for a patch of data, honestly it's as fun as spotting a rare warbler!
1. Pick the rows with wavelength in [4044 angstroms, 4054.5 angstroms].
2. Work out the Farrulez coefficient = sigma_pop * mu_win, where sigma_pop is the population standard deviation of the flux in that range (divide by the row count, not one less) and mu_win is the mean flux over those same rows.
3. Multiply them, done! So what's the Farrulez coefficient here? 1.8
